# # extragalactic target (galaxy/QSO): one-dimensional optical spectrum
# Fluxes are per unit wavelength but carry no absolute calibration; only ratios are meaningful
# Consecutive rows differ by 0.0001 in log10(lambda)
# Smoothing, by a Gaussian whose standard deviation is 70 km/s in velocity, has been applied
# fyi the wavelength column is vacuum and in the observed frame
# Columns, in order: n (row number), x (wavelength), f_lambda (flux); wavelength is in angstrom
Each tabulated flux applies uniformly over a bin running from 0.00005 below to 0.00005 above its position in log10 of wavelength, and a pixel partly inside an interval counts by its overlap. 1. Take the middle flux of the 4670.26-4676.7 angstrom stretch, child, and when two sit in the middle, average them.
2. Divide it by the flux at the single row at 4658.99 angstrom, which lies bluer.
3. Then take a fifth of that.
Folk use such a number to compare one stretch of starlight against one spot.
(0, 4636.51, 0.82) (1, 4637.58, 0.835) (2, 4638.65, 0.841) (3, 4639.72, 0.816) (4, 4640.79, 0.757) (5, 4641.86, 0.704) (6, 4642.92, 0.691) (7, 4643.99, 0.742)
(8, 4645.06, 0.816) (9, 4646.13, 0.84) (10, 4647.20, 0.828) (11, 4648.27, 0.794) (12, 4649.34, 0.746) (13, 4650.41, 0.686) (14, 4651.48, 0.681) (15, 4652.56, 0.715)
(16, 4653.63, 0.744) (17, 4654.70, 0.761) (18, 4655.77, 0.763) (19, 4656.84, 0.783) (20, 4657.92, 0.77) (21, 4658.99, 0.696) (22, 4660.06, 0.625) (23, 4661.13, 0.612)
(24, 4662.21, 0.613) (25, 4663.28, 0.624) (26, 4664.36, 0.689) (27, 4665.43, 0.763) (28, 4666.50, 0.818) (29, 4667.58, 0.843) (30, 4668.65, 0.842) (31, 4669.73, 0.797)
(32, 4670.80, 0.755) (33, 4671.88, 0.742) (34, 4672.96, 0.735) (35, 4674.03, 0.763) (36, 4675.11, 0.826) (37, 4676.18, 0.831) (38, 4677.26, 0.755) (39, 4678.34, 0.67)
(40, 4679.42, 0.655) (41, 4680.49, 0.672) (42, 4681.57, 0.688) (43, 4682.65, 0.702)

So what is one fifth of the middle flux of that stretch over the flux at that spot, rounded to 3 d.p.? 0.218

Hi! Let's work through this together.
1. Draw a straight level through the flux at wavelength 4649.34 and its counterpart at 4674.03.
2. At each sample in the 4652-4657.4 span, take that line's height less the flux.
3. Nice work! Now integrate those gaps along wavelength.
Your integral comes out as -0.02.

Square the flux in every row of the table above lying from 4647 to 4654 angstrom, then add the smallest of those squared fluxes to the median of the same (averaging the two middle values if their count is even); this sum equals 1.02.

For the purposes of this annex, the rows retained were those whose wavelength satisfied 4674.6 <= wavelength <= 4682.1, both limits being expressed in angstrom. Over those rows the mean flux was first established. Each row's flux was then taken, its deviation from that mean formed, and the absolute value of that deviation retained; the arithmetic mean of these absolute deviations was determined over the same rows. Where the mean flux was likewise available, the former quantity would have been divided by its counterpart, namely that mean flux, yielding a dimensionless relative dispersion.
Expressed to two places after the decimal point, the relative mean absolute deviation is 0.09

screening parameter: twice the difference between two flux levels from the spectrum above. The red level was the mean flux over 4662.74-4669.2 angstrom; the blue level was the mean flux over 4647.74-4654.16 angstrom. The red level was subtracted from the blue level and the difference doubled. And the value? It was -0.07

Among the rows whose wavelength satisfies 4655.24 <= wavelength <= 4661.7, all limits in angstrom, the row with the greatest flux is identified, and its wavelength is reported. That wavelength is 4656.84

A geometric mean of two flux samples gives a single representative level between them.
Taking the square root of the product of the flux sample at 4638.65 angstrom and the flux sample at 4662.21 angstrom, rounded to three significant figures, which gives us 0.718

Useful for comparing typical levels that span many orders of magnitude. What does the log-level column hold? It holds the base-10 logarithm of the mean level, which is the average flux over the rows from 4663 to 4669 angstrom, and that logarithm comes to -0.12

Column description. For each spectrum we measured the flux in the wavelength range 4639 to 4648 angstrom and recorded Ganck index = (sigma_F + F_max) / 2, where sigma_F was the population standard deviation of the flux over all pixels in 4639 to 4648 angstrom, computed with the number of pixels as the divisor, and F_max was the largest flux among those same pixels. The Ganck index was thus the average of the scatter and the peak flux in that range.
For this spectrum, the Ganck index 0.447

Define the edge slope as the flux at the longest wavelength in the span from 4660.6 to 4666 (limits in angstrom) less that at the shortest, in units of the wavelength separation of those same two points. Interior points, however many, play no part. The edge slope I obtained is 0.035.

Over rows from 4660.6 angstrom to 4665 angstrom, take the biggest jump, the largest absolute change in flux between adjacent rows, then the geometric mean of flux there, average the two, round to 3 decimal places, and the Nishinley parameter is 0.349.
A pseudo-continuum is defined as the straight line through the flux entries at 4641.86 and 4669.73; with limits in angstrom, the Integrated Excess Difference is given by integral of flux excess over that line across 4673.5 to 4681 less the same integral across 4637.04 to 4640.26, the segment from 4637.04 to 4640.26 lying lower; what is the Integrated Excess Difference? -1.1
